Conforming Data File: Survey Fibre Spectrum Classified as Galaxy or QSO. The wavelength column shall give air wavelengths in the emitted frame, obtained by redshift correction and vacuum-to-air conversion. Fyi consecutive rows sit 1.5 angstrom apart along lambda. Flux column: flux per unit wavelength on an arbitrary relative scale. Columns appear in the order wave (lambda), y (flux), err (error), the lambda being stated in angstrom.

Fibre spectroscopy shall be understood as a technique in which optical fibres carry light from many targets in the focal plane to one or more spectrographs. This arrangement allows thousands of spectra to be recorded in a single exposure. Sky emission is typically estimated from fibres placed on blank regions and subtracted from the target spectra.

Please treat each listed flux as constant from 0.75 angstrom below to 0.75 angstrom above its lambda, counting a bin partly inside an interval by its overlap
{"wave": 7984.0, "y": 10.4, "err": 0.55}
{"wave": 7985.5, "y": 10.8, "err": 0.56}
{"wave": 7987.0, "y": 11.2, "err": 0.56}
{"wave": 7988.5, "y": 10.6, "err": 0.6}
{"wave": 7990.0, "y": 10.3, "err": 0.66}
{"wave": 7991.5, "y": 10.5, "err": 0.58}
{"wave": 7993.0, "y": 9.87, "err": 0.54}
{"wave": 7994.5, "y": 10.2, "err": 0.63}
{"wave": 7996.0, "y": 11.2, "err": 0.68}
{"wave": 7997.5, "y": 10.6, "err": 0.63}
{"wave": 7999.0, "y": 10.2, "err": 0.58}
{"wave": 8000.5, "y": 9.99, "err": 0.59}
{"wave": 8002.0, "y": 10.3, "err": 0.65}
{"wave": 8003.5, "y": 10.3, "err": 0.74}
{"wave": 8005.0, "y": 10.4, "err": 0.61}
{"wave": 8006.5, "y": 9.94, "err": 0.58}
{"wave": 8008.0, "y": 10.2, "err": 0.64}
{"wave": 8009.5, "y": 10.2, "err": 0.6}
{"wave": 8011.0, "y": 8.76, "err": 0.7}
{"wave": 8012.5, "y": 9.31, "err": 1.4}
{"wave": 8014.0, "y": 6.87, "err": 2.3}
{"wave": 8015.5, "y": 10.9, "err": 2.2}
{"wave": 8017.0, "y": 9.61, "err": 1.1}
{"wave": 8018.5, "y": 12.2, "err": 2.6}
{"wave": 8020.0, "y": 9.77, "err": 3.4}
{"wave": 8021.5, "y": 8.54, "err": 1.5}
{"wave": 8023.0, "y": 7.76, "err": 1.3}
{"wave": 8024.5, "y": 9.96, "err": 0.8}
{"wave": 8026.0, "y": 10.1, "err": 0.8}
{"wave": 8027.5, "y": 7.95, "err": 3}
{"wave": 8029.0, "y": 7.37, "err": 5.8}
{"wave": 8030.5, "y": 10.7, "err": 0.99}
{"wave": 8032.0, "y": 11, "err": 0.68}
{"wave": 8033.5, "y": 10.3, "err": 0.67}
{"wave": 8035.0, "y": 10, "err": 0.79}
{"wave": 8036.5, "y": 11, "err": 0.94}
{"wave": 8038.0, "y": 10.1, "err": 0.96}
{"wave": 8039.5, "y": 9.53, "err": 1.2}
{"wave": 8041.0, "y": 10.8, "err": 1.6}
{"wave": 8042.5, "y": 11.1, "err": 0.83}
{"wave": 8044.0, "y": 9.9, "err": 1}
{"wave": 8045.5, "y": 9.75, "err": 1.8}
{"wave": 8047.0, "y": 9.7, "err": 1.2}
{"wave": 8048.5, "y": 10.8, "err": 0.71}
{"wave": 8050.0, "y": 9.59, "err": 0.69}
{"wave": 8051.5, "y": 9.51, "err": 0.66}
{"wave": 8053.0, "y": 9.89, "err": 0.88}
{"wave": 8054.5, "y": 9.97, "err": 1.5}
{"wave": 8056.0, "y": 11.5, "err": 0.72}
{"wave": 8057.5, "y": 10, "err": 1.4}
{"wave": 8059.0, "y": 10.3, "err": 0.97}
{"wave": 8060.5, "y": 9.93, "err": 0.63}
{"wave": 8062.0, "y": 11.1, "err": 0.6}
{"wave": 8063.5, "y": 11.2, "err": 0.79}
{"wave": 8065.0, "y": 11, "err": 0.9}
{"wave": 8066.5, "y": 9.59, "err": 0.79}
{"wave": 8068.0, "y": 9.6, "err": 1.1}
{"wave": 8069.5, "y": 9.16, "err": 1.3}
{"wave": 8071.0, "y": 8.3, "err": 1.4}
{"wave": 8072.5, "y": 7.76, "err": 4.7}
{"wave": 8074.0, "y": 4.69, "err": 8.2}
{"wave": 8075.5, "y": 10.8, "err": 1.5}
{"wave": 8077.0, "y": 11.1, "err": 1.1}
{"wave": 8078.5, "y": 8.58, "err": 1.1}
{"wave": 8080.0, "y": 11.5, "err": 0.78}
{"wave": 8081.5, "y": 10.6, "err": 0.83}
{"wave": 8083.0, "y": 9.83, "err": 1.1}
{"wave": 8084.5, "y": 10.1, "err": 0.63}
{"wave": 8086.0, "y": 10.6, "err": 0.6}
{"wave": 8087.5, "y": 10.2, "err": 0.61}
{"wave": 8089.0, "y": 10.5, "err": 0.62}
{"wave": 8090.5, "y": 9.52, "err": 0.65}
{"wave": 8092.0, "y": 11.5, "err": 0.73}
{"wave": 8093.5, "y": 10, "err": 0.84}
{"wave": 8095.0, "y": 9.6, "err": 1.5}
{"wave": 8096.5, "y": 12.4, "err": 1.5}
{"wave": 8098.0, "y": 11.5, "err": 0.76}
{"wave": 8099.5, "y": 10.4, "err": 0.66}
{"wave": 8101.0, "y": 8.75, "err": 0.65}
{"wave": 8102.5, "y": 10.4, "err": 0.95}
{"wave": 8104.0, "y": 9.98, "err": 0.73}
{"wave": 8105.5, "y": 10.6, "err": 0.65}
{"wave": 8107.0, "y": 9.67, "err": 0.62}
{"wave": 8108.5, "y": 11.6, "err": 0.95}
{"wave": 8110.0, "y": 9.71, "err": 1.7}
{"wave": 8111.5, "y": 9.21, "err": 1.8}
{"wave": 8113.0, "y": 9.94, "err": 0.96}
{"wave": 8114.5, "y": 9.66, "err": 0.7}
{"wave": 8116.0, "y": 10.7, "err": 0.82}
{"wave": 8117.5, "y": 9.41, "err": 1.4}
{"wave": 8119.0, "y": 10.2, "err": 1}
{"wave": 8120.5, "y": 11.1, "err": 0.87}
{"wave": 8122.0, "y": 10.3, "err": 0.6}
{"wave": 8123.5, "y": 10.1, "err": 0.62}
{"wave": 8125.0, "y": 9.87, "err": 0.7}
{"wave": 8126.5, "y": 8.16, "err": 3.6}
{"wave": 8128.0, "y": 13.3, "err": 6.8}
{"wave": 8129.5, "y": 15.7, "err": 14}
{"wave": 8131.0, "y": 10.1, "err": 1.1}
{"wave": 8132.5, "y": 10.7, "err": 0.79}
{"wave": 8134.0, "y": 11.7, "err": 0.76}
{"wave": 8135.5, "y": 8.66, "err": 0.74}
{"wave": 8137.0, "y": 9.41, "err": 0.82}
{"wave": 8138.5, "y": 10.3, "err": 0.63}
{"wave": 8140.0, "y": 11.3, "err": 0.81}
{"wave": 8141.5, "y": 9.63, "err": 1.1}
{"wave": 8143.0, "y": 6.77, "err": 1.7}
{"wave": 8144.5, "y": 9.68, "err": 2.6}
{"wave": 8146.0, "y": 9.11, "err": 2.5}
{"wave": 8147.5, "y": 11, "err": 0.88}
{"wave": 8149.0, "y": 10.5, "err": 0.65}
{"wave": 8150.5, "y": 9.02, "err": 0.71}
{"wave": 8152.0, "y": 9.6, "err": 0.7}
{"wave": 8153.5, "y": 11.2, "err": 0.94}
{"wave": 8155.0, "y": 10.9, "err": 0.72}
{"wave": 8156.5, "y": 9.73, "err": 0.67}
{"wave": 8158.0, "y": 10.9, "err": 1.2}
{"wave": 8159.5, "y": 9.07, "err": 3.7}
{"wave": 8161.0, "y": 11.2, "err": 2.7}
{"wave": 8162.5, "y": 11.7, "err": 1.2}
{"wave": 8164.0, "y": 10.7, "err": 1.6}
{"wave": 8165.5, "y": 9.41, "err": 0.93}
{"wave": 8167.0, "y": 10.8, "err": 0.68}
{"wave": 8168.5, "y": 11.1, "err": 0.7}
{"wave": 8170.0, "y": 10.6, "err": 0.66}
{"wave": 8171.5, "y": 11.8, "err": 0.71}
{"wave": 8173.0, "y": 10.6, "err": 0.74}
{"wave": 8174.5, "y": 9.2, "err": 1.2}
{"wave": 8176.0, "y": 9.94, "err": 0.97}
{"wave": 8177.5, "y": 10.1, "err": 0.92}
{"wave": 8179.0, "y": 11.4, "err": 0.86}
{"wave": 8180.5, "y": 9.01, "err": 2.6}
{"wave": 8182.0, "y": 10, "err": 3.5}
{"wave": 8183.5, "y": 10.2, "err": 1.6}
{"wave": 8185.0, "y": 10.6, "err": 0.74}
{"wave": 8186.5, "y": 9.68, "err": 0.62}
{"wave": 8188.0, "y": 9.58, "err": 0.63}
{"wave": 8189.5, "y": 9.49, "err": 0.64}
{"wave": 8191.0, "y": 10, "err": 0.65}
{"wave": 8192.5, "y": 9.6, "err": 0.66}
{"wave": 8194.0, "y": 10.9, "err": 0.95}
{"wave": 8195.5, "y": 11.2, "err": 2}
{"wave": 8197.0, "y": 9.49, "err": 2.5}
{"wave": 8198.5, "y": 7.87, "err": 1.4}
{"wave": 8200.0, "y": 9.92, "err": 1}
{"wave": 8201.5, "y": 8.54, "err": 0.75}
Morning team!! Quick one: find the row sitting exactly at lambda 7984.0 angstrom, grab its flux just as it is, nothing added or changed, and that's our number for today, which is 10.4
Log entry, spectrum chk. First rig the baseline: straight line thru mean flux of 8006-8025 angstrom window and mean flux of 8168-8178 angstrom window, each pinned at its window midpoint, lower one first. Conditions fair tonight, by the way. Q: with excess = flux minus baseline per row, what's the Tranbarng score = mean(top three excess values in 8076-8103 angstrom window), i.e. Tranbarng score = 1.8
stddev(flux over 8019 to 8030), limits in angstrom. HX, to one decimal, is 1.1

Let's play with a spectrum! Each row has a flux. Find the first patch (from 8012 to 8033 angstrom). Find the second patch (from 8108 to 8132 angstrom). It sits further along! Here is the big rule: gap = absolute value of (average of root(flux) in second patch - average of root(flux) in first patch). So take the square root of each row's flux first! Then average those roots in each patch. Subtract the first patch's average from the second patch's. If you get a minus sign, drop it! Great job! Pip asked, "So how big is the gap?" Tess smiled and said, 0.18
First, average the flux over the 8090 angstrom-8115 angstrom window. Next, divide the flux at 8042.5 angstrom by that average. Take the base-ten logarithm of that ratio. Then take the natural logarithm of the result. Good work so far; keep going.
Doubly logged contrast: -3.4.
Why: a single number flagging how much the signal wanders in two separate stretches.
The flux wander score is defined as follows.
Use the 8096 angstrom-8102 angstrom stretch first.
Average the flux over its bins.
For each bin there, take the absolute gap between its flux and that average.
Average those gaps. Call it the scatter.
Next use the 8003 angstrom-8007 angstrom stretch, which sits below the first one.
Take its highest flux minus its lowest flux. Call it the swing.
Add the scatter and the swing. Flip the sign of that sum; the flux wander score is -1.6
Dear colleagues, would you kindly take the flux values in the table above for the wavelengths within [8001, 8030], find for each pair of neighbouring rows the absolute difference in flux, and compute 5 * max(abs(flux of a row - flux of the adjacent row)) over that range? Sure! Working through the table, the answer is 20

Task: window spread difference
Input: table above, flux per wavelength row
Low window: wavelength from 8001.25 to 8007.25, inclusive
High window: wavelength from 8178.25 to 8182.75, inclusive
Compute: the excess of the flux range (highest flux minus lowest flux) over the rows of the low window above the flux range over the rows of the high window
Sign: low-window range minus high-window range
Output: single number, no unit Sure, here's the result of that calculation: -2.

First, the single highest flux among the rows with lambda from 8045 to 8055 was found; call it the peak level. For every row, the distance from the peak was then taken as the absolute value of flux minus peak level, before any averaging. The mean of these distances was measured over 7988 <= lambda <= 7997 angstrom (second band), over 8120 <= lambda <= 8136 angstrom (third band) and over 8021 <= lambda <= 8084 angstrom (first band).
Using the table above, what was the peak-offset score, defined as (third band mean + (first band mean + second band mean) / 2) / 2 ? 1.15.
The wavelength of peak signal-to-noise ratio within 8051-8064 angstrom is 8062.0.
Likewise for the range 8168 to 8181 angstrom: 8171.5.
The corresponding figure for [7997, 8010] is 7999.0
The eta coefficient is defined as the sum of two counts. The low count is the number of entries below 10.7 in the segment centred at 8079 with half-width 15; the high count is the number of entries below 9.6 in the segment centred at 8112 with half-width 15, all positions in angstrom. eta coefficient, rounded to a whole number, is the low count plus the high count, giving 19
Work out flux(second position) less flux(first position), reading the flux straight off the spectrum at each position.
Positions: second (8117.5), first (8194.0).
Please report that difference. -1.5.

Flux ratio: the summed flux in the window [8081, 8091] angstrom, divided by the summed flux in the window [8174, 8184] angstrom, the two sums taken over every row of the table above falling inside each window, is 1.02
